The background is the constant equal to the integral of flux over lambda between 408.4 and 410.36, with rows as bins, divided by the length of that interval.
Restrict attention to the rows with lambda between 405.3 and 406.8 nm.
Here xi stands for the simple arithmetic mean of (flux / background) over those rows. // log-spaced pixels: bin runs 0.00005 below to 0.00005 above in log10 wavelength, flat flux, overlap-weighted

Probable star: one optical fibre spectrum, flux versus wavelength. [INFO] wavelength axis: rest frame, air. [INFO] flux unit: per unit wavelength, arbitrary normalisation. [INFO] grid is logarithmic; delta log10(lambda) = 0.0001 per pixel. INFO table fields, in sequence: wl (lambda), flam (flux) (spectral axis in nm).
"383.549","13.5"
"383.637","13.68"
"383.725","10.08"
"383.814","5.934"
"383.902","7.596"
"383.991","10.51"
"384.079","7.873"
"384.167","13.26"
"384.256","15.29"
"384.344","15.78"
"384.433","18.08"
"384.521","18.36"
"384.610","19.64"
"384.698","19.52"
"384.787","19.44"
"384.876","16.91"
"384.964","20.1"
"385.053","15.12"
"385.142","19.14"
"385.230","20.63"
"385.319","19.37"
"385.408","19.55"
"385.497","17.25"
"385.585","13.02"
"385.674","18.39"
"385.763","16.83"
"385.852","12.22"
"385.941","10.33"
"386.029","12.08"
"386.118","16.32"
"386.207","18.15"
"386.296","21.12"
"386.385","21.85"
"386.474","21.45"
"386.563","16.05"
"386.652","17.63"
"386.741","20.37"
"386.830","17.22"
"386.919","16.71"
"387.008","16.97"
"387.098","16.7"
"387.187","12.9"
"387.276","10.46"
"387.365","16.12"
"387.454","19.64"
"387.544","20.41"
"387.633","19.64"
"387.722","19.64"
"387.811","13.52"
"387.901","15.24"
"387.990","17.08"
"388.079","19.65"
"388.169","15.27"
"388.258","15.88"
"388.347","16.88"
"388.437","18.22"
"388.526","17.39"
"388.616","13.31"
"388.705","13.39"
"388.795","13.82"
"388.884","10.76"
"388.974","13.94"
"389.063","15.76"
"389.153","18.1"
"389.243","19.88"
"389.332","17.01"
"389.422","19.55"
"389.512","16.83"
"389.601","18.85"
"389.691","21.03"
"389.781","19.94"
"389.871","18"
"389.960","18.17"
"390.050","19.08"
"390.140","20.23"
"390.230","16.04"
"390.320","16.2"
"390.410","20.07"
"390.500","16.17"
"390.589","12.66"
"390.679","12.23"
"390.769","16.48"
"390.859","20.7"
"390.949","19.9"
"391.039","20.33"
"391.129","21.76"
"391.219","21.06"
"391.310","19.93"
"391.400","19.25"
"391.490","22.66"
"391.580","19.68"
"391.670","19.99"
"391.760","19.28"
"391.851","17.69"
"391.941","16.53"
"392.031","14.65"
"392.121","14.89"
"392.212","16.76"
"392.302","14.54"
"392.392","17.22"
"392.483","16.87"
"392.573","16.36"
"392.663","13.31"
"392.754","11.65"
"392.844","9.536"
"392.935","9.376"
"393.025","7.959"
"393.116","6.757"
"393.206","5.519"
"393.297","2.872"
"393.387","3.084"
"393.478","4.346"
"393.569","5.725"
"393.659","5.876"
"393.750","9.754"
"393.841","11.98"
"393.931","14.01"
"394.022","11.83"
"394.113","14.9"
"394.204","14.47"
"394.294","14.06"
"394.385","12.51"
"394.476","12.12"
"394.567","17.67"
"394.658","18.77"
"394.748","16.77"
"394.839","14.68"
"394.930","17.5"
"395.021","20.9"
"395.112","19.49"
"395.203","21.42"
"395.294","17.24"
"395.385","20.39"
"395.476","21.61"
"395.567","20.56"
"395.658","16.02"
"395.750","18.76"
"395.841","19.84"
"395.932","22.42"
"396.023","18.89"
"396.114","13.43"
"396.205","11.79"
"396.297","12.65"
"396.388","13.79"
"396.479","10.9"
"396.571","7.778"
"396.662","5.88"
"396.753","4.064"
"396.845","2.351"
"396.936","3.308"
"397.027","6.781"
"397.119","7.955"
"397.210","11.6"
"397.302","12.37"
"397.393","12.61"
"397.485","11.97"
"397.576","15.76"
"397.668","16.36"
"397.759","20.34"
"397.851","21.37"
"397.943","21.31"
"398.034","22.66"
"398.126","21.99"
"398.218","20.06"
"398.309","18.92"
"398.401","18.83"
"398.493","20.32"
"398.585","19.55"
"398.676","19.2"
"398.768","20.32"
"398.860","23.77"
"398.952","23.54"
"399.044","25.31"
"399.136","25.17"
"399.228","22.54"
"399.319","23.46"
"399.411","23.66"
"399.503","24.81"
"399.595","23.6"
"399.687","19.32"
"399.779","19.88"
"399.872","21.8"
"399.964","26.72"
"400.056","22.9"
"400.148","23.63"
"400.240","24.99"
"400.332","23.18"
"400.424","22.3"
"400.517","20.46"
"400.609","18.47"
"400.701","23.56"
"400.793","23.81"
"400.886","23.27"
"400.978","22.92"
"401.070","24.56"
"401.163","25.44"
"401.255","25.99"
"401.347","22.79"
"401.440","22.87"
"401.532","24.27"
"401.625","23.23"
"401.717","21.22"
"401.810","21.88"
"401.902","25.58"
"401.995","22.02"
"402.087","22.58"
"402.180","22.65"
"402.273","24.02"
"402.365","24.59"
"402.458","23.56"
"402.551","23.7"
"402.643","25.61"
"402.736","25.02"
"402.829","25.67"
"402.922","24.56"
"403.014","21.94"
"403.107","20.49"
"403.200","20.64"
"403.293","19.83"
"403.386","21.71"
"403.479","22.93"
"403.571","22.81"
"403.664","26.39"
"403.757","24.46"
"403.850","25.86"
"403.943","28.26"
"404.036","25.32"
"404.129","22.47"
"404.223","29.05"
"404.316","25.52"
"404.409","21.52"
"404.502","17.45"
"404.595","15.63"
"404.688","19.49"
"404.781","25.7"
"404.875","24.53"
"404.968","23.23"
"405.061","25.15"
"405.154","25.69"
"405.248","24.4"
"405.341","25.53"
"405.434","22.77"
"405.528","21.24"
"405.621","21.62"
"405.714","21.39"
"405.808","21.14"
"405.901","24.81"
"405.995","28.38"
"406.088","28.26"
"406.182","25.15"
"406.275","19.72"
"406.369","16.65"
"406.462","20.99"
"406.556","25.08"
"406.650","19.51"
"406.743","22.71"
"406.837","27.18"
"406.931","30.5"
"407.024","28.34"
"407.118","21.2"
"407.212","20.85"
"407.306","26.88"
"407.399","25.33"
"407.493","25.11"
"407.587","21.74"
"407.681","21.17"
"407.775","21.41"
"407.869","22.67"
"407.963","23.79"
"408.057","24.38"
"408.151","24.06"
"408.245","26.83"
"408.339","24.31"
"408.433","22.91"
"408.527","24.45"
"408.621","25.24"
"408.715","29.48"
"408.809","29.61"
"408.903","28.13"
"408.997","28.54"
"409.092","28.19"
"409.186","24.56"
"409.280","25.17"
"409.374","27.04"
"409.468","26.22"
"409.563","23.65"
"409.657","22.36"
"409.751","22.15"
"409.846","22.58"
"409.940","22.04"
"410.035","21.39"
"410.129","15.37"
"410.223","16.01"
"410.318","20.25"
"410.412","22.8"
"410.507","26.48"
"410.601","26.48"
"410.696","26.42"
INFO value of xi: 0.947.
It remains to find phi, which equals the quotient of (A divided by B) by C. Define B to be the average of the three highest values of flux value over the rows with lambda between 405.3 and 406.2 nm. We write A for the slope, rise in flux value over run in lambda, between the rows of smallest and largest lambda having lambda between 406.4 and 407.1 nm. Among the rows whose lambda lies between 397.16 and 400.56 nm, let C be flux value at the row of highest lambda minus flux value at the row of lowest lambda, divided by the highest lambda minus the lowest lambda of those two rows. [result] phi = 0.18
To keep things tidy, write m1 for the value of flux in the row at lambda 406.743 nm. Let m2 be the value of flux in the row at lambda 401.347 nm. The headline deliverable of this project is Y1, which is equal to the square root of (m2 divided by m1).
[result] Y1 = 1.00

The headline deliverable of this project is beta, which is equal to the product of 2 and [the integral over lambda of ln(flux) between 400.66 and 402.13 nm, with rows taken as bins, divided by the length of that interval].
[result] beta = 6.31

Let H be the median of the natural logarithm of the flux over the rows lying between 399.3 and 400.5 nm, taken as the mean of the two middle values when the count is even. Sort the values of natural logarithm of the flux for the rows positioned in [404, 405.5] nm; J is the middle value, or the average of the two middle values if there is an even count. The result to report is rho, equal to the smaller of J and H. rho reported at 3.2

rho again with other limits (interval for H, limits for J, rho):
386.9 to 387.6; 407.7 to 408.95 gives 2.8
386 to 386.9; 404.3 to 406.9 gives 2.9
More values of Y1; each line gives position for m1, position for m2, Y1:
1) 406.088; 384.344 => 0.75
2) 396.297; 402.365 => 1.39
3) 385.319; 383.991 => 0.74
